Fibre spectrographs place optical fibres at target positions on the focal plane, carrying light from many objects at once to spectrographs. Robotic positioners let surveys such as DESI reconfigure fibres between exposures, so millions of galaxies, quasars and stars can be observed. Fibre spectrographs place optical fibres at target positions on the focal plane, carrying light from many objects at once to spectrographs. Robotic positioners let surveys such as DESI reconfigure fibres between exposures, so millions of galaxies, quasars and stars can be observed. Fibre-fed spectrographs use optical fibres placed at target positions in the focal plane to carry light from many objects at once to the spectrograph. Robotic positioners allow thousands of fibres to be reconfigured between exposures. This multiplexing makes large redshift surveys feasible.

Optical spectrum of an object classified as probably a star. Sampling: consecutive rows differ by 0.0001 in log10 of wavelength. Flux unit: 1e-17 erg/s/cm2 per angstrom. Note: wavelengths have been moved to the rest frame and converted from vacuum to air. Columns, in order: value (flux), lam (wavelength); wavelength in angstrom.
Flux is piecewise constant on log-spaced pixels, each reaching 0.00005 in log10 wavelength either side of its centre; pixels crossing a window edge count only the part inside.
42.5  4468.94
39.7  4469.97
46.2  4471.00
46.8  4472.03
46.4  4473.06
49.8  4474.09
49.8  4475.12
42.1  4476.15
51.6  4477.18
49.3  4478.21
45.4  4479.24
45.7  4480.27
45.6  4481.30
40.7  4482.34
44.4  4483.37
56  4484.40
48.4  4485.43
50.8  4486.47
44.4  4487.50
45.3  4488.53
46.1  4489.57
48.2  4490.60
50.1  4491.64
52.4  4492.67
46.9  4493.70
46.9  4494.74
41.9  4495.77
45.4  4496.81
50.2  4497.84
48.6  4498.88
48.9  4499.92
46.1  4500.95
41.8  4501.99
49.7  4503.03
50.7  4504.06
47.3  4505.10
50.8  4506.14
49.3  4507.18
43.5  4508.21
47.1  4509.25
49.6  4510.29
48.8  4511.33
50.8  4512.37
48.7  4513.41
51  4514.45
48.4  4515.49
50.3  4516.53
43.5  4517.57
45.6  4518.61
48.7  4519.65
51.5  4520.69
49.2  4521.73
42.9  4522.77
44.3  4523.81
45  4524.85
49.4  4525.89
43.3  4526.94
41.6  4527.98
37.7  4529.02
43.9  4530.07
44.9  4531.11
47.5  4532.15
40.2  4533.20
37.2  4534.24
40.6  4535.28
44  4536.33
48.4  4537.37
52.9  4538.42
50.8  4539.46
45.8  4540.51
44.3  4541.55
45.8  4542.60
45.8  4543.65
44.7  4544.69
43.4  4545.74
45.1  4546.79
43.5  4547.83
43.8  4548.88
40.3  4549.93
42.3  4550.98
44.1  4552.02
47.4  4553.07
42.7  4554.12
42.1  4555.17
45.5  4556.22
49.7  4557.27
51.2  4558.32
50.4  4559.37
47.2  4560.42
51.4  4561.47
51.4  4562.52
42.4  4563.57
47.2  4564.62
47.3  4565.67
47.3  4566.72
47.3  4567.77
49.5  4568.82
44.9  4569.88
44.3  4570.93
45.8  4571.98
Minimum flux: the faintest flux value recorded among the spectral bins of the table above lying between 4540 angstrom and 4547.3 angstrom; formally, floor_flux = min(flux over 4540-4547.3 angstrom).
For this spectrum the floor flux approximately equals 43.4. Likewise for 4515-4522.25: 43.5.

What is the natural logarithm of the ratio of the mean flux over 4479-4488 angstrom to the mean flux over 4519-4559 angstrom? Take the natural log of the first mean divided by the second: 0.04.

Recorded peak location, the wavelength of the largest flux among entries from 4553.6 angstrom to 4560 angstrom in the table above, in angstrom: 4558.32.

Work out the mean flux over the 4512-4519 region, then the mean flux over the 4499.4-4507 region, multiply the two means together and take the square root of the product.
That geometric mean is 48.1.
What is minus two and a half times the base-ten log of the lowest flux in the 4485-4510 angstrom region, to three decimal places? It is -4.053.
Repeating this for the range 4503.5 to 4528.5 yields -4.048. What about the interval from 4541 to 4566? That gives -4.013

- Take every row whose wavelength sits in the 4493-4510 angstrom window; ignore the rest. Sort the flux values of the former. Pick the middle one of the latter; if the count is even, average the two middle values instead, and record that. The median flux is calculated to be 47.2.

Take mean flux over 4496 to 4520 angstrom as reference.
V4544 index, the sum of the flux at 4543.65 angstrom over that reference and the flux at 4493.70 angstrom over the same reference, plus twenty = 21.93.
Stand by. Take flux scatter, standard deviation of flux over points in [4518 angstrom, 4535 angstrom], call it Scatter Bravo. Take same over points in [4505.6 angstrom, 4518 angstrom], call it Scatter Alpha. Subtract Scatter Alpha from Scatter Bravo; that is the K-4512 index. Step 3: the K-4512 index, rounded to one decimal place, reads 1.5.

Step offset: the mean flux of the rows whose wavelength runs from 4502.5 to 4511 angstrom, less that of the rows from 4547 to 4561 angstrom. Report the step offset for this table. 3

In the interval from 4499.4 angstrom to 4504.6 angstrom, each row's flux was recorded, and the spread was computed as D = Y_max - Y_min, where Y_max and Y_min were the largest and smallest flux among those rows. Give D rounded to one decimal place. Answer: 8.9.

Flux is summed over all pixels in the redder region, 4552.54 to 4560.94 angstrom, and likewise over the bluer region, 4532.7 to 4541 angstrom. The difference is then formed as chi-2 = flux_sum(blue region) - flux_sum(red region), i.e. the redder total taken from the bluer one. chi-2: -16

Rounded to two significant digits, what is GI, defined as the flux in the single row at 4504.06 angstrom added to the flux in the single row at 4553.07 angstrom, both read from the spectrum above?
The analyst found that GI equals 98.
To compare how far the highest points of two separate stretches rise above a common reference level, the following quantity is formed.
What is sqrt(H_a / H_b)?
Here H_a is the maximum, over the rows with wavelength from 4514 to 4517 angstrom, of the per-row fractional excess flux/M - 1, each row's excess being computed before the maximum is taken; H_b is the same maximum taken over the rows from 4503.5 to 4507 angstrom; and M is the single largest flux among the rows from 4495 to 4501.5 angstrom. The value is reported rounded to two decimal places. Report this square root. 1.15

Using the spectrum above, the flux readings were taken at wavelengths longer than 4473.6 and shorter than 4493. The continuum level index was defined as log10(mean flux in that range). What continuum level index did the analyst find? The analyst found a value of 1.68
